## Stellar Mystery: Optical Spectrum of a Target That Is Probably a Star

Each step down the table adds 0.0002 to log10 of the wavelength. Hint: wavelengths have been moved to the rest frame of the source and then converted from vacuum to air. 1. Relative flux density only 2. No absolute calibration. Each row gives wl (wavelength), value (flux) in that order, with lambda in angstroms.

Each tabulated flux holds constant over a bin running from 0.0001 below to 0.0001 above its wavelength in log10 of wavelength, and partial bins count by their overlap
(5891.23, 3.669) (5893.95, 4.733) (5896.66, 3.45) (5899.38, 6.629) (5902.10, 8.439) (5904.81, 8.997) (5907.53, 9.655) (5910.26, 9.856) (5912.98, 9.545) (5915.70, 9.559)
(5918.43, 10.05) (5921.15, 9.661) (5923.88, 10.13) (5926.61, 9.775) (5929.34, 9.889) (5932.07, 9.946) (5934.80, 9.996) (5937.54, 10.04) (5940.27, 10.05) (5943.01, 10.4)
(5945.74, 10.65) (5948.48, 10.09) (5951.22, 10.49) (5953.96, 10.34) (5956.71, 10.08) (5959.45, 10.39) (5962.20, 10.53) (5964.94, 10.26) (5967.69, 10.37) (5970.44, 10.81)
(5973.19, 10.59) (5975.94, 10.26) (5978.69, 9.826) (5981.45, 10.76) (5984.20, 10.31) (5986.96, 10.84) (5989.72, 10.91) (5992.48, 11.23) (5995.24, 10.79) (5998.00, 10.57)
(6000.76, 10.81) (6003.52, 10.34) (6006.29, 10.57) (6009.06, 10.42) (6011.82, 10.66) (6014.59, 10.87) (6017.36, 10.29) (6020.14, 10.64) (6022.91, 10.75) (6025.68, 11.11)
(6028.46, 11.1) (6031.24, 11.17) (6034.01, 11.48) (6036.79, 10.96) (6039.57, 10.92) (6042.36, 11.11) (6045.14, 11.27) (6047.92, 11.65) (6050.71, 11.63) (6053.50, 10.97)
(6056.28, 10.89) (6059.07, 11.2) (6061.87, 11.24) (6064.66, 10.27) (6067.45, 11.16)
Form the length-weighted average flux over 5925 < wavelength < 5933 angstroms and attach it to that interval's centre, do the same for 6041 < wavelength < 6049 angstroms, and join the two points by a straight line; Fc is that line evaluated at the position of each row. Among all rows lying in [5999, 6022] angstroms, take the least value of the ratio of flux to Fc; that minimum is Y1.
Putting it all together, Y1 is 0.936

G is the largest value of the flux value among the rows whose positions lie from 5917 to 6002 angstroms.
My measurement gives 11.23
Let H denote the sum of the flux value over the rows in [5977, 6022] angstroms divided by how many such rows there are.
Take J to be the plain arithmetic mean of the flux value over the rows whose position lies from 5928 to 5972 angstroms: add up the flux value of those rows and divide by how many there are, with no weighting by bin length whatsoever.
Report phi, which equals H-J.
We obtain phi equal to 0.3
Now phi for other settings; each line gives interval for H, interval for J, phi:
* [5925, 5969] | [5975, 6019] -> -0.4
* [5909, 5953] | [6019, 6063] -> -1.1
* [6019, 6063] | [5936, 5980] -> 0.8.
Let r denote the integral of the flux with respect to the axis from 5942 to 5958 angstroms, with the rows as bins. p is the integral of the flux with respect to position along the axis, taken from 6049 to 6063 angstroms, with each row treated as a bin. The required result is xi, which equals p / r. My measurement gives 0.95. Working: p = 157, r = 165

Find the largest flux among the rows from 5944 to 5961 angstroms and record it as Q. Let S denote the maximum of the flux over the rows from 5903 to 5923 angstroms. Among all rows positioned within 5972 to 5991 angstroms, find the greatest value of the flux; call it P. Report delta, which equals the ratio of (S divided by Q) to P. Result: 0.086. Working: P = 10.91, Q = 10.65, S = 10.05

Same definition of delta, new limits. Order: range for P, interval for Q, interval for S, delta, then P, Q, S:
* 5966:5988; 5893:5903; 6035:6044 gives 0.121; 10.84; 8.439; 11.11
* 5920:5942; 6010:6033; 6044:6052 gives 0.103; 10.13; 11.17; 11.65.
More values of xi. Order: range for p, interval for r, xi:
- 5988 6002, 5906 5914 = 1.97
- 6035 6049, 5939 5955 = 0.95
